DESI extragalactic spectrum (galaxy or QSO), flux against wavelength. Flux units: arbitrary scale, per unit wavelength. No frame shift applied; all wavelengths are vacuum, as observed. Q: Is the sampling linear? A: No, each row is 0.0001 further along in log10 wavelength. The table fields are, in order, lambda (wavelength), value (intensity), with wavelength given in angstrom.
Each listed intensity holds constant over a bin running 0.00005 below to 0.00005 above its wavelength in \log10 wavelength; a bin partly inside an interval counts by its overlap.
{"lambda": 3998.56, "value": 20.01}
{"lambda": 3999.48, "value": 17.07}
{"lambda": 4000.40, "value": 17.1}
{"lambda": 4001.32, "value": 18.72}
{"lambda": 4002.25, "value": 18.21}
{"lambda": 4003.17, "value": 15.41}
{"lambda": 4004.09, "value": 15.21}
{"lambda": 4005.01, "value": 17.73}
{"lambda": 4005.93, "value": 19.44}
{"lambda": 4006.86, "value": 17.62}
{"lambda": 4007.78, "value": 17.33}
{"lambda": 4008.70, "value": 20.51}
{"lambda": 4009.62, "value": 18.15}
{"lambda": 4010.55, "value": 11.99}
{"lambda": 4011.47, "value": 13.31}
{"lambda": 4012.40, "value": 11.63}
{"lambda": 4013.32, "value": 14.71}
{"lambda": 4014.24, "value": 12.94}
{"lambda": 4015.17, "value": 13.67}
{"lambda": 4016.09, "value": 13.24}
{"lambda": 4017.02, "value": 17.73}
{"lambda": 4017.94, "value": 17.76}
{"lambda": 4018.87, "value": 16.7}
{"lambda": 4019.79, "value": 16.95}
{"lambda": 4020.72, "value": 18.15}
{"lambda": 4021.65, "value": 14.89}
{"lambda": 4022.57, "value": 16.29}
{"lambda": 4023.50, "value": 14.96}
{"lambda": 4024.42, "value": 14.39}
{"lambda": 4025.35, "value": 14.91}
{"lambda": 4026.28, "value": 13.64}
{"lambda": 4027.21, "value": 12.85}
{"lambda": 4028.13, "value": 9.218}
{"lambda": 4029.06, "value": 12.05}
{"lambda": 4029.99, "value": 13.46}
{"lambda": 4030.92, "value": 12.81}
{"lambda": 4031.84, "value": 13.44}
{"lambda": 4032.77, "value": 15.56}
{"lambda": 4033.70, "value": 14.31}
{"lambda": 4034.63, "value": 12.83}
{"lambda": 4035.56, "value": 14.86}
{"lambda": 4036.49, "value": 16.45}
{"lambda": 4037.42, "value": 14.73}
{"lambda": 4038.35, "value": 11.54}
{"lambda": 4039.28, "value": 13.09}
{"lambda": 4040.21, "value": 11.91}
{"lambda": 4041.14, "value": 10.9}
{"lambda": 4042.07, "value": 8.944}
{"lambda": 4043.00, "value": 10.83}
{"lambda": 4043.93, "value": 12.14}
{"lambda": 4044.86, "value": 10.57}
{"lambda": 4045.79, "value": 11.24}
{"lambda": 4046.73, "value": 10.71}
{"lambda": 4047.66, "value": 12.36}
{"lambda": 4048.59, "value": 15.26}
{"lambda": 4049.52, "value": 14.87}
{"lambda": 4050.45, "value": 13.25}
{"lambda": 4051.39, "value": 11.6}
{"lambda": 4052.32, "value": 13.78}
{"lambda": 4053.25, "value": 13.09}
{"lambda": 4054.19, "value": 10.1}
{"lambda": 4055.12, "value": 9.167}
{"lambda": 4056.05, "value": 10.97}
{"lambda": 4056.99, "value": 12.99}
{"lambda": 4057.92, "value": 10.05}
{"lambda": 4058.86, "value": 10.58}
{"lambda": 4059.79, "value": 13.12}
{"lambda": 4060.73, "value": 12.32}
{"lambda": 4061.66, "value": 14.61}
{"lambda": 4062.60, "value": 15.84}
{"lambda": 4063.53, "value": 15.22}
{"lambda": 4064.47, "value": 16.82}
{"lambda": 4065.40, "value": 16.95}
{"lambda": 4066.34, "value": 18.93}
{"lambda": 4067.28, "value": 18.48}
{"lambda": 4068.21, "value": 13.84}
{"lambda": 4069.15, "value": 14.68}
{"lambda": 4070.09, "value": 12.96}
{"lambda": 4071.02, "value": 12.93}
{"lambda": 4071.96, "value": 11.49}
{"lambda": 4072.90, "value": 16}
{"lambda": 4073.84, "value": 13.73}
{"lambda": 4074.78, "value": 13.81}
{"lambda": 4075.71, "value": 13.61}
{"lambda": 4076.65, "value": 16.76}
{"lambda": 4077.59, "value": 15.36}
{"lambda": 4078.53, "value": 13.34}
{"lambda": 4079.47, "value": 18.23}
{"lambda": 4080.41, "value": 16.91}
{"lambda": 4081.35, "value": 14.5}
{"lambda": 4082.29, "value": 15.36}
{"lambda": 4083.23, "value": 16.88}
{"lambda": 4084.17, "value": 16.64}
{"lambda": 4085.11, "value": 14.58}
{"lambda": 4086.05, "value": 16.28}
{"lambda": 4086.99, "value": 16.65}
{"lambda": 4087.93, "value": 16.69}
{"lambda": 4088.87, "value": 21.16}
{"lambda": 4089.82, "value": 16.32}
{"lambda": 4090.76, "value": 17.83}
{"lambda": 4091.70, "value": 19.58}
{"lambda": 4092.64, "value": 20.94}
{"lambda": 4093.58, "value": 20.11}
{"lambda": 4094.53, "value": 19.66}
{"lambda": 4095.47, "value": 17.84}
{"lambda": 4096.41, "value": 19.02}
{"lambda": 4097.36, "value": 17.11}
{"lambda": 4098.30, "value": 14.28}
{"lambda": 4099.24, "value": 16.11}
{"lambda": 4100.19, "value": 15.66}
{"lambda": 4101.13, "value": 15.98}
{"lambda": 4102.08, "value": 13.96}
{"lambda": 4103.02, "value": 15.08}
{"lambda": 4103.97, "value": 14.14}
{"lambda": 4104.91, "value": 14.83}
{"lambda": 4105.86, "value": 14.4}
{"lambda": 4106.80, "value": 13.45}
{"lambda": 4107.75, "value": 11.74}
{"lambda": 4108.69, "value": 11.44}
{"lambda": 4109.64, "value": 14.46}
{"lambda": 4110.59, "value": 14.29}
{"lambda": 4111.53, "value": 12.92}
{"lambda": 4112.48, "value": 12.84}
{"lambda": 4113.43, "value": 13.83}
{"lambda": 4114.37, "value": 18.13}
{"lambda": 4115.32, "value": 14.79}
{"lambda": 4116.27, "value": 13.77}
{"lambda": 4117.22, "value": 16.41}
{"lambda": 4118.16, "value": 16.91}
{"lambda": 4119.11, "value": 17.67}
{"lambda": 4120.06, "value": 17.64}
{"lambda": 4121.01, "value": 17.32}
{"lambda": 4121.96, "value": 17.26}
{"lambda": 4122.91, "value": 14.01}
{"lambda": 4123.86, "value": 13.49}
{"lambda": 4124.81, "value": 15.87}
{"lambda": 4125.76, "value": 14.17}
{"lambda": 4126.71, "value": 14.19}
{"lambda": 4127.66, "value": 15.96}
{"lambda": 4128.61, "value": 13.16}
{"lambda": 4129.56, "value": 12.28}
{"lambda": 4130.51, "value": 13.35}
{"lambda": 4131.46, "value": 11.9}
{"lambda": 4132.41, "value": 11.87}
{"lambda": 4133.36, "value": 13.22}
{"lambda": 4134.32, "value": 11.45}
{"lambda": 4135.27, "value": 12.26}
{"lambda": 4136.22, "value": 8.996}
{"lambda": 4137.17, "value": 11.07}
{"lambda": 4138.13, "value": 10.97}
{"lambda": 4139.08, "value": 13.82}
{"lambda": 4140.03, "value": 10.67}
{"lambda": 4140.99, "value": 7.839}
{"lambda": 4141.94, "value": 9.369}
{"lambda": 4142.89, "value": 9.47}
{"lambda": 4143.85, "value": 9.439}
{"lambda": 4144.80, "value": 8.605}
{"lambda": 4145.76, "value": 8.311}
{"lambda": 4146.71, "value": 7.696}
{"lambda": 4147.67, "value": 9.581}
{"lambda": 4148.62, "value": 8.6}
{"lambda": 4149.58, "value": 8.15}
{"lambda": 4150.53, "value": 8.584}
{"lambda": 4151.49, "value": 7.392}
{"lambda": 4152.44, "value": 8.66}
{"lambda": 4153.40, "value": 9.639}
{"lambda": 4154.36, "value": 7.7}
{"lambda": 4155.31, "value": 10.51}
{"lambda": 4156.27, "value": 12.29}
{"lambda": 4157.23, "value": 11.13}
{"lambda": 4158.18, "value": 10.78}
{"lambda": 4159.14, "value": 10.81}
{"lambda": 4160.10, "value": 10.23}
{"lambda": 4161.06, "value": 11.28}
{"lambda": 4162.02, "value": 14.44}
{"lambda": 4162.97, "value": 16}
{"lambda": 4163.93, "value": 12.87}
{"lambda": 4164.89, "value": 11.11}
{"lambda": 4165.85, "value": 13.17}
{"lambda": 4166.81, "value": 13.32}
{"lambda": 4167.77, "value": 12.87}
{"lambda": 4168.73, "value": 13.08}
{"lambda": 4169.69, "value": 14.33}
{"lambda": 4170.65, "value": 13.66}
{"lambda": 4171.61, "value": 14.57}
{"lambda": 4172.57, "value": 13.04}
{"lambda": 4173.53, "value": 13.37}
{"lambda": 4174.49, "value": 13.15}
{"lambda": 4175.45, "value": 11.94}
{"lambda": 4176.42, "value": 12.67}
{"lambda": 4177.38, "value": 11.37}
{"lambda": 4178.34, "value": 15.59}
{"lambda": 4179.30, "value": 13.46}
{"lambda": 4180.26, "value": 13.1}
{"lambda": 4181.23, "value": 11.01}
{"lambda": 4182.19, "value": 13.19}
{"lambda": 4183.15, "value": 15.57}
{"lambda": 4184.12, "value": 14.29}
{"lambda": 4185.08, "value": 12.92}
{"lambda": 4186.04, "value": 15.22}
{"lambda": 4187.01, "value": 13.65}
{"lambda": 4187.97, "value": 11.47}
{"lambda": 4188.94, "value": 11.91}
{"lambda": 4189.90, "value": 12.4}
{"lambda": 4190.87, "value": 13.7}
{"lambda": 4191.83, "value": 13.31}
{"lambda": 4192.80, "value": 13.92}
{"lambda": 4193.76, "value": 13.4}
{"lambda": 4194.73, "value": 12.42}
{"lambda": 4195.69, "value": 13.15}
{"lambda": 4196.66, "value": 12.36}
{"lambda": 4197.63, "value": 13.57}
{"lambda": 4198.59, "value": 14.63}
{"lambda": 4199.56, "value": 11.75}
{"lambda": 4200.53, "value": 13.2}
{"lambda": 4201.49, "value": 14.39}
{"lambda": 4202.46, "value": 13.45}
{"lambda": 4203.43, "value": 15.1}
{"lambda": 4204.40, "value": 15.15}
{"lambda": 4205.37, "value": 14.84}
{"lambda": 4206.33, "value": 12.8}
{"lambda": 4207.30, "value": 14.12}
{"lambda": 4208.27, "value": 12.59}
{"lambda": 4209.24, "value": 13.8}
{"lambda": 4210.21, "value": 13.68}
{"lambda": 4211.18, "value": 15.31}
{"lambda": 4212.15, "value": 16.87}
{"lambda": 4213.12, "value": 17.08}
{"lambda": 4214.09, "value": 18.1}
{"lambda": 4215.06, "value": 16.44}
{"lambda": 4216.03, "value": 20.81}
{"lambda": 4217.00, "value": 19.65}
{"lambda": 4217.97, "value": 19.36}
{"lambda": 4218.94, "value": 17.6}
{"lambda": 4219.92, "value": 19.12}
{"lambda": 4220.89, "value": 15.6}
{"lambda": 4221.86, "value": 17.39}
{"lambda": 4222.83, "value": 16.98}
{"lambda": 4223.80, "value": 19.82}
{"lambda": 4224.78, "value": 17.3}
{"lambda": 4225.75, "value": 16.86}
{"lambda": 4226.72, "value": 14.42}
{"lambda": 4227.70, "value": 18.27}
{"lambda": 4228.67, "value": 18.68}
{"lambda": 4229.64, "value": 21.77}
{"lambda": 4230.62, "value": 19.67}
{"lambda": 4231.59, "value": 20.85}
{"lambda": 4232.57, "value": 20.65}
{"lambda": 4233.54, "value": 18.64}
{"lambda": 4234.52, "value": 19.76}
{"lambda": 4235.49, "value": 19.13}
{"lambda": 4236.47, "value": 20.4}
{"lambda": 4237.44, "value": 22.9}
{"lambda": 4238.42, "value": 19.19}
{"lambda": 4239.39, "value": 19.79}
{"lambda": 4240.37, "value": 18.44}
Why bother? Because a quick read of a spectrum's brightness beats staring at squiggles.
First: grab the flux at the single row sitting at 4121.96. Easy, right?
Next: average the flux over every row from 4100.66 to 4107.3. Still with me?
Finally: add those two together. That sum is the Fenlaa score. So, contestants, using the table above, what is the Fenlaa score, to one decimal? 31.8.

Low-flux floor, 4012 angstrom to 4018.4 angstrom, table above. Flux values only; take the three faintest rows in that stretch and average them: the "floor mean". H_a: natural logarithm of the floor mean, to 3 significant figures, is 2.53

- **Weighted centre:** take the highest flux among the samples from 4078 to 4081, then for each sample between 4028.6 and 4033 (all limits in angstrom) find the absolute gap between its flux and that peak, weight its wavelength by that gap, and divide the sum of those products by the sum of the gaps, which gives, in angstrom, 4030.6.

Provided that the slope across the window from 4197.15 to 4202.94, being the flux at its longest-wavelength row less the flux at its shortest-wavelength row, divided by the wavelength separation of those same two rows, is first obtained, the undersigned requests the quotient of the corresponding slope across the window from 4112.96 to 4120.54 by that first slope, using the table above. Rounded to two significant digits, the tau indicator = -23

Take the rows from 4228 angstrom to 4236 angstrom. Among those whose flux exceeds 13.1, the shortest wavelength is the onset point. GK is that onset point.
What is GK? 4228.67 angstrom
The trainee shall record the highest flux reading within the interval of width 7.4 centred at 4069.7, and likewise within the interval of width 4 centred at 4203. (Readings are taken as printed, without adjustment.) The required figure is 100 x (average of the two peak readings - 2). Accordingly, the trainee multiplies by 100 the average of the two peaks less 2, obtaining 1504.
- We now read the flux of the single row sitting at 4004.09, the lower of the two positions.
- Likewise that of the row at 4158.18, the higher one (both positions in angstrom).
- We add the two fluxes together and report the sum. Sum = 26.0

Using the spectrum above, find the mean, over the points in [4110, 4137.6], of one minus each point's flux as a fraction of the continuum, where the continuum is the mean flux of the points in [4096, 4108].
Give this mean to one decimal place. 0.1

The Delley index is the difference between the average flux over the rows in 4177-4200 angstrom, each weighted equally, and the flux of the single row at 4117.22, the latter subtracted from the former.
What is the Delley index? -3.2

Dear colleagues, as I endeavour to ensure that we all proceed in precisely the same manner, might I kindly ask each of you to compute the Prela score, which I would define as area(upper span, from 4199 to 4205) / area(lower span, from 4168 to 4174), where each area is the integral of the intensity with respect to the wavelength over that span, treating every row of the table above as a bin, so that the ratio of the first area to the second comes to 1.0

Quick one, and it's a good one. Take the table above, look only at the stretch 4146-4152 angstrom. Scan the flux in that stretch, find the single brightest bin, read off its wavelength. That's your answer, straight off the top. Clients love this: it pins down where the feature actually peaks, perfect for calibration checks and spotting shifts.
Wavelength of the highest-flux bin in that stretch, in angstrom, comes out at 4147.67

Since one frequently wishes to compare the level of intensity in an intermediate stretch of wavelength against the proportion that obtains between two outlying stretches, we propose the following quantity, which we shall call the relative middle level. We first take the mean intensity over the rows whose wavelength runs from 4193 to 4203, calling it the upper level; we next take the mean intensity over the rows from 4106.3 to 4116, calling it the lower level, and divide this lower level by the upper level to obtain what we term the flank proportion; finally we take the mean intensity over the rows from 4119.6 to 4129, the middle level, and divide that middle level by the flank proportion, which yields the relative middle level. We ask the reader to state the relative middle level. 14.7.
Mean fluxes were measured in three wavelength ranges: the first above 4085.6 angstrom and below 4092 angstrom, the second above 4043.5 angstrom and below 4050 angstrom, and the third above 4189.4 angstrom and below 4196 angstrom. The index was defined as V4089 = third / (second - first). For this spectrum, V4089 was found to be -2.5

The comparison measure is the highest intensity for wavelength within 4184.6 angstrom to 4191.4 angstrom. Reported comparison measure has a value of 15.22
